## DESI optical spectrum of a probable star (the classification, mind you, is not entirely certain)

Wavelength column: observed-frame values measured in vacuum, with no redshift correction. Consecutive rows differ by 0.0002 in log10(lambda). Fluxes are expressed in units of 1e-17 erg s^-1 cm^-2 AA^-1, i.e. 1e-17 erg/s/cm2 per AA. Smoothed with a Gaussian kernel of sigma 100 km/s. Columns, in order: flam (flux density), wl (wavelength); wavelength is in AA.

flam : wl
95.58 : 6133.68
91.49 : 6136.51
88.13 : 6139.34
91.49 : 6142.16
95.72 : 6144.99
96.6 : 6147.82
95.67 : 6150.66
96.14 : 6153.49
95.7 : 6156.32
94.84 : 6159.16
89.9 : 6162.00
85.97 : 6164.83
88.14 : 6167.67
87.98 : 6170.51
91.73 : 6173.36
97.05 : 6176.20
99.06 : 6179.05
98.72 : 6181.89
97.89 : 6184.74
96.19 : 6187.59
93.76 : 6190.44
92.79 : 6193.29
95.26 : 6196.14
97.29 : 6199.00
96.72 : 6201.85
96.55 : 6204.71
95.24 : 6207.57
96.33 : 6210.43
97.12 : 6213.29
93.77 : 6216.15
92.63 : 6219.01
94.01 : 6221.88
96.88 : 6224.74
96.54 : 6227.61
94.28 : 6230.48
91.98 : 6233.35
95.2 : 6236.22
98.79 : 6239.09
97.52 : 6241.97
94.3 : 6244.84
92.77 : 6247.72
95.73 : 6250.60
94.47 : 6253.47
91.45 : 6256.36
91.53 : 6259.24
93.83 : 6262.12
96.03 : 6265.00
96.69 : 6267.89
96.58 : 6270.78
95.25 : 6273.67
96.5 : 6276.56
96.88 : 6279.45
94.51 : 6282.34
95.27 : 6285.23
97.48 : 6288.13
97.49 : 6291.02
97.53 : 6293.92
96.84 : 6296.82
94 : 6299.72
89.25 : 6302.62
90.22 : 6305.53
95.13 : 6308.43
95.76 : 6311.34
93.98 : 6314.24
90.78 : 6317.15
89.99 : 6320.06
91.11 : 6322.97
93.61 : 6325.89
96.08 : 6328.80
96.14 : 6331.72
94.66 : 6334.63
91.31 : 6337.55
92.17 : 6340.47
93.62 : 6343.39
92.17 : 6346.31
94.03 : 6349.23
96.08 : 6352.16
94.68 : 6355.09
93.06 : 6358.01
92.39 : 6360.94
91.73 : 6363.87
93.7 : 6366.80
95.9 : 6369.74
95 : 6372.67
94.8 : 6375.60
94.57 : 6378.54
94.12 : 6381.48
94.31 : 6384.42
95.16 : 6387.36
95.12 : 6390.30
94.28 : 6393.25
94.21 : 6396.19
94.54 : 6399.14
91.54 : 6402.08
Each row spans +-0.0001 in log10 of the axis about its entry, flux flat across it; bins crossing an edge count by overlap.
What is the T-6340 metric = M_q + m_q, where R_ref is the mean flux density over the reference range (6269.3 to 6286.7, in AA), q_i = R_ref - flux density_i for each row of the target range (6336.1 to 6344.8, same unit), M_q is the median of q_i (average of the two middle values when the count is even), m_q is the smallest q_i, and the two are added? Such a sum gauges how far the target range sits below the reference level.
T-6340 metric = 5.9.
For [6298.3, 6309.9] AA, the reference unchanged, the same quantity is 4.4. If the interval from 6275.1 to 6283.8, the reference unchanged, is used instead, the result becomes -1.7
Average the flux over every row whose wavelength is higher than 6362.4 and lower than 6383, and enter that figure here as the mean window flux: 94.3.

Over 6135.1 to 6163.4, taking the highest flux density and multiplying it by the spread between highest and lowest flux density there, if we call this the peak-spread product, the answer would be 818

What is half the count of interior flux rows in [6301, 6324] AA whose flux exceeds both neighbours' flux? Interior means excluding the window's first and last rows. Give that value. 0.50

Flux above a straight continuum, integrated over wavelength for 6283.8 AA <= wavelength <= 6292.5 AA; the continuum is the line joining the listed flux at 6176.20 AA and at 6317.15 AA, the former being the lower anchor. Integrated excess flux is 41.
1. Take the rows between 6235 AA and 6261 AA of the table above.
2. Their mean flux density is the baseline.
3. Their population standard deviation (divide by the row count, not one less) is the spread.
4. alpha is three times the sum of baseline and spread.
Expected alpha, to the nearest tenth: 291.0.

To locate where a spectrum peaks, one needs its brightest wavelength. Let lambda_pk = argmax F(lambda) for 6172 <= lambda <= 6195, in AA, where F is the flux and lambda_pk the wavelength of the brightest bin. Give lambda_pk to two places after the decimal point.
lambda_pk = 6179.05 AA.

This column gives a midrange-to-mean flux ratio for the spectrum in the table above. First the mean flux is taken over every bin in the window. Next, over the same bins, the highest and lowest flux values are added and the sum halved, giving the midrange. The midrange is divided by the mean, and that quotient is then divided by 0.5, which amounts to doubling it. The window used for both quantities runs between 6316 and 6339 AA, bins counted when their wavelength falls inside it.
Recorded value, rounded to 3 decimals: 2.002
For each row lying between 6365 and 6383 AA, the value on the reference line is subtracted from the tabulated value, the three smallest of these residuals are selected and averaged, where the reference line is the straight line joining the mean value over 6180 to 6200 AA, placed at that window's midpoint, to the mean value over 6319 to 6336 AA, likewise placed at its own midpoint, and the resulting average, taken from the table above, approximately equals 1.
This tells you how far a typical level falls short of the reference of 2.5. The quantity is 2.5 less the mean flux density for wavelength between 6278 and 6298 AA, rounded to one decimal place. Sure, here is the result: -94.1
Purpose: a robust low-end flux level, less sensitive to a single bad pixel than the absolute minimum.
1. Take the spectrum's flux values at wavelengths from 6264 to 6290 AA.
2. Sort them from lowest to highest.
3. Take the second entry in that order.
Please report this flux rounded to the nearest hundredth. 95.25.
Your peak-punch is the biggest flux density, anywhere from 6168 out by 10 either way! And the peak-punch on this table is 97.05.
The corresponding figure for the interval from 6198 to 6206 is 97.29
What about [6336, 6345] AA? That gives 93.62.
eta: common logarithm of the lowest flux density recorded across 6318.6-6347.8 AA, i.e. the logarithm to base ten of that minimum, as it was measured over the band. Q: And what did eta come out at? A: 1.95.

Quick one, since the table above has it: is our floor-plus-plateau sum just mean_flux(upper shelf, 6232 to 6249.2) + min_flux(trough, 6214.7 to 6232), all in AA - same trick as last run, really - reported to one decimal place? 187.7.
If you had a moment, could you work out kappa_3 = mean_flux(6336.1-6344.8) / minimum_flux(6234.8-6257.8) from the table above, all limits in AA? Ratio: 1.01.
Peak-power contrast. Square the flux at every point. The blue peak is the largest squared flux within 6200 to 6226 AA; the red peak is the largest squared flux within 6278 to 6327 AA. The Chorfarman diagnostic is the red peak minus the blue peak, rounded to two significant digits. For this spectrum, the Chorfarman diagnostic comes 80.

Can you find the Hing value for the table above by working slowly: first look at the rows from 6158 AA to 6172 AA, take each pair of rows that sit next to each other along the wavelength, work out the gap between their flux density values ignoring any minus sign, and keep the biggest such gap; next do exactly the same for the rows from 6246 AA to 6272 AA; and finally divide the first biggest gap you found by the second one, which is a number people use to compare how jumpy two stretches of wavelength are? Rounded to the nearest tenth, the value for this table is 1.6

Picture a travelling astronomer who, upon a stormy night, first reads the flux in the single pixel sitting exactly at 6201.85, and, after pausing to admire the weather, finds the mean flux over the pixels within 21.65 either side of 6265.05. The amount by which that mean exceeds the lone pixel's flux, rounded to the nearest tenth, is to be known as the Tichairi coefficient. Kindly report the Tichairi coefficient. -1.9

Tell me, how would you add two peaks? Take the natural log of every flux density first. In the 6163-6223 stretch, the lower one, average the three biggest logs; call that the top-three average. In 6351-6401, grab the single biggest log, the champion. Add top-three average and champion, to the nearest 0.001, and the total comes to 9.156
